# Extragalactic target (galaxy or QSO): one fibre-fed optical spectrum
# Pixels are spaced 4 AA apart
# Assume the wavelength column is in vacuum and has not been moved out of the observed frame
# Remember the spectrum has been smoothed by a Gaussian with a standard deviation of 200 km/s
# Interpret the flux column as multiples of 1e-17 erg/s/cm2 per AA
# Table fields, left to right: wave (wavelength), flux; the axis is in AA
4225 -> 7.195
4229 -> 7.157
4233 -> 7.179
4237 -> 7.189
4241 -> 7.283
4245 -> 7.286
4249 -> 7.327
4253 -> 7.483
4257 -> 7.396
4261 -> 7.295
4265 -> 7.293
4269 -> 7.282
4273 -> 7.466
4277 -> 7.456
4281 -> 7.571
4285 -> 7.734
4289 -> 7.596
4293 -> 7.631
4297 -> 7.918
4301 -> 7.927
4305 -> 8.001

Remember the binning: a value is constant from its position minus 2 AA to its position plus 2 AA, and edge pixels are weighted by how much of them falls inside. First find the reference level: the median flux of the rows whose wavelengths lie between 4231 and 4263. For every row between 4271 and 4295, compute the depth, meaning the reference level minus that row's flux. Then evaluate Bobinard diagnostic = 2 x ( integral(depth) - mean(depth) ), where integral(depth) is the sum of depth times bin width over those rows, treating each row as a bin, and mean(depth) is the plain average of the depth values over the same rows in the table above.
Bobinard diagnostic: -13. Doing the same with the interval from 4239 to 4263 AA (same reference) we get -3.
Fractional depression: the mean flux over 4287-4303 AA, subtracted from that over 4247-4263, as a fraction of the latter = -0.05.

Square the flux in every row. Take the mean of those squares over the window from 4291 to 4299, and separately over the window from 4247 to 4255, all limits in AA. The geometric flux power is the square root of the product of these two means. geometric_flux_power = 57.6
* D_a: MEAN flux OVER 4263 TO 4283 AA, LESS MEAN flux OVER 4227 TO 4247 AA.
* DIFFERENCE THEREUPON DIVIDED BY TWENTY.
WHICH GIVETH 0.010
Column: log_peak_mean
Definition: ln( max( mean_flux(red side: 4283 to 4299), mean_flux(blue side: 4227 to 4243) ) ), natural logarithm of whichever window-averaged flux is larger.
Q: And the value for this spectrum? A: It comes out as 2.04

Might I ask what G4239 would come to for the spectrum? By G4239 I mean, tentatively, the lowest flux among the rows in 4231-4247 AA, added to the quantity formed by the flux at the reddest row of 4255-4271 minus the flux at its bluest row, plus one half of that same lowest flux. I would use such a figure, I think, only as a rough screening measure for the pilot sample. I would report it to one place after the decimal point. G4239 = 10.7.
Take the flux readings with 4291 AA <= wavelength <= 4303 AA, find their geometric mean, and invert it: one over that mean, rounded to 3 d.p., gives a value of 0.128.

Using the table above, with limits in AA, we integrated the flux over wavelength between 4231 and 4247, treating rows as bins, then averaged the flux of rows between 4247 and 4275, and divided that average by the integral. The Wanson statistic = 0.064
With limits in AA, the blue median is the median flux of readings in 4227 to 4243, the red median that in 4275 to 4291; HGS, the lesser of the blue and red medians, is 7.18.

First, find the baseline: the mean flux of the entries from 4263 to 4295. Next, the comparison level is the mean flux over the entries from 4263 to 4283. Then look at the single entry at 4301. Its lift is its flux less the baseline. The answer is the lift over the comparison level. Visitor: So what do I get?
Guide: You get 0.057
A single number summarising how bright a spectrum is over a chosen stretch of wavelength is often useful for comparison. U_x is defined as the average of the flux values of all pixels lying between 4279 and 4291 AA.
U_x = 7.63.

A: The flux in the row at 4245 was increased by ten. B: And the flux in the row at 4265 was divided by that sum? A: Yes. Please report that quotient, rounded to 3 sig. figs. 0.422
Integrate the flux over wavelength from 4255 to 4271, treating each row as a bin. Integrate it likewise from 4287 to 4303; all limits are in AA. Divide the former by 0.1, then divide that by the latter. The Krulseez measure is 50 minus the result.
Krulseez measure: 40.6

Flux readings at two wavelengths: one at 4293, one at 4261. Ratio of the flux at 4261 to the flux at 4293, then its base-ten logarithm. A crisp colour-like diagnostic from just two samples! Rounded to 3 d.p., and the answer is -0.020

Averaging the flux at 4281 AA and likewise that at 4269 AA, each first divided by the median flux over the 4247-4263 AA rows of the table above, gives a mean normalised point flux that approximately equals 1.009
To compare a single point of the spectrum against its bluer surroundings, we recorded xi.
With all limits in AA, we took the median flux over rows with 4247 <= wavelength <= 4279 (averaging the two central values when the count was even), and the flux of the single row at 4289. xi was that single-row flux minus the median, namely 0.23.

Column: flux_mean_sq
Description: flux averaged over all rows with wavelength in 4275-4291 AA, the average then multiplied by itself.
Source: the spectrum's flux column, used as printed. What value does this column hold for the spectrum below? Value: 57.6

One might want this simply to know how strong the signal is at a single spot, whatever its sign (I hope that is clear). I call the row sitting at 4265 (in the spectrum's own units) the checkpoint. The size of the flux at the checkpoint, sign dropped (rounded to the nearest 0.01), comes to 7.29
